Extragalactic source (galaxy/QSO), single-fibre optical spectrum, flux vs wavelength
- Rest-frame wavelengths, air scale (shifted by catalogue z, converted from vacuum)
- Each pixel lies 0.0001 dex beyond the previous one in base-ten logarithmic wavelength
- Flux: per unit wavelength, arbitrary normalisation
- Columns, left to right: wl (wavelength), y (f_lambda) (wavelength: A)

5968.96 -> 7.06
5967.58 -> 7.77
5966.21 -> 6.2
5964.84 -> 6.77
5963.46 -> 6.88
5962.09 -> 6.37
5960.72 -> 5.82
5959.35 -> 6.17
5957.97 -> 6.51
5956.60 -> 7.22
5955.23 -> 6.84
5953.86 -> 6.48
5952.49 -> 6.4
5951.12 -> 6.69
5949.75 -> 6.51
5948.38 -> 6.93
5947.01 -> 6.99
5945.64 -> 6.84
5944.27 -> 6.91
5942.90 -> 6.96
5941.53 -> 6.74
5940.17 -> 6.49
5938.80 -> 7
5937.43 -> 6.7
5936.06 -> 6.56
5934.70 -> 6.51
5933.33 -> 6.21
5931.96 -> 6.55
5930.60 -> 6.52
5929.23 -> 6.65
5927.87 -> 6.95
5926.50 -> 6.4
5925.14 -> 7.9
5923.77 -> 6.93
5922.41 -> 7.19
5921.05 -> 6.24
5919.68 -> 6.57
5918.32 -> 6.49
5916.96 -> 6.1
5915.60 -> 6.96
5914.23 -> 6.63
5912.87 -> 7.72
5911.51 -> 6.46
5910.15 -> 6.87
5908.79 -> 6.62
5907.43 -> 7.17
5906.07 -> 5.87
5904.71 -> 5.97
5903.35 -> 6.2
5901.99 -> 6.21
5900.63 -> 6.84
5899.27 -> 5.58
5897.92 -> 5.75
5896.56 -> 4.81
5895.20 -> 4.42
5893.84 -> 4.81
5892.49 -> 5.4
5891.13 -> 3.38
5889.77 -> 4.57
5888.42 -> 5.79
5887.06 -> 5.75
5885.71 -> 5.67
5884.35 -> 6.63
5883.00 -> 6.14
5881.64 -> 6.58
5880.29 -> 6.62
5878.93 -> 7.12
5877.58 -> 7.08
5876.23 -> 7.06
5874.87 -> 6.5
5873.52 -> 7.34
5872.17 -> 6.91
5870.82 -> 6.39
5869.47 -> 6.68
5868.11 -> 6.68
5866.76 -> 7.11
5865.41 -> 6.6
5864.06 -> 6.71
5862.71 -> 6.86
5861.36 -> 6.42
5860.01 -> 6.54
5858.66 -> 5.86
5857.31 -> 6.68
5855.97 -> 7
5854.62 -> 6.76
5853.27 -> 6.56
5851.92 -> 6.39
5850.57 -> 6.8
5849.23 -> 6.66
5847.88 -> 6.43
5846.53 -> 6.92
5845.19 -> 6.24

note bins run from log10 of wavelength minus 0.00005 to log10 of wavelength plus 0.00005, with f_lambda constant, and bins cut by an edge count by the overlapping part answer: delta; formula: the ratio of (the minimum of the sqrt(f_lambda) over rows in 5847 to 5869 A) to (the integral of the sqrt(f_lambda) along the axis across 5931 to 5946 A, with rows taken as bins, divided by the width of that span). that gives 0.94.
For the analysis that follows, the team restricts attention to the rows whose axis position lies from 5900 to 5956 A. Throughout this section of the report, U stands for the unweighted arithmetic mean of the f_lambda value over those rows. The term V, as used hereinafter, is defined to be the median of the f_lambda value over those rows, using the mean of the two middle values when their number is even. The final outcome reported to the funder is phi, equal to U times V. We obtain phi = 44.3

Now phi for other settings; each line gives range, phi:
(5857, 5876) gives 44.5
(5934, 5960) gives 44.9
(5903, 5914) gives 43.2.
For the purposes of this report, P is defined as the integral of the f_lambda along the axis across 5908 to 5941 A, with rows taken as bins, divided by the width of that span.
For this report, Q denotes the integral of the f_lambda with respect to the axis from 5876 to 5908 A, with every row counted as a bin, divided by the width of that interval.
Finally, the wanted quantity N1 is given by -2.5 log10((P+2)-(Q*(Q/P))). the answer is -1.4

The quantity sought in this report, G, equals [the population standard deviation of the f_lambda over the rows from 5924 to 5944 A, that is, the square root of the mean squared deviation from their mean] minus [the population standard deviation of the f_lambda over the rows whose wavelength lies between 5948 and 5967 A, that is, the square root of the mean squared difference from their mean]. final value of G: 0.0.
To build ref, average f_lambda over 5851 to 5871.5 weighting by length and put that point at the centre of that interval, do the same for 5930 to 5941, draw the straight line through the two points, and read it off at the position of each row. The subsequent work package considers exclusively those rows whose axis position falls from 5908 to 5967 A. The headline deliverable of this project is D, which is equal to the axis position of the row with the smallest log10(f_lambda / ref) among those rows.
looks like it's 5960.72 A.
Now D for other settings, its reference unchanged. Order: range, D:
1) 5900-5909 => 5906.07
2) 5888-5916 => 5891.13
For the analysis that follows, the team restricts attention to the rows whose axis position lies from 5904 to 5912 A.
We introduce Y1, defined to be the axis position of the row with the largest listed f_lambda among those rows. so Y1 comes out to 5907.43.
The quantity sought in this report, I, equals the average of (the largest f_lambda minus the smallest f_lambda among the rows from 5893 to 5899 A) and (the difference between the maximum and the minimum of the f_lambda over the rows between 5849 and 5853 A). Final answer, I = 0.87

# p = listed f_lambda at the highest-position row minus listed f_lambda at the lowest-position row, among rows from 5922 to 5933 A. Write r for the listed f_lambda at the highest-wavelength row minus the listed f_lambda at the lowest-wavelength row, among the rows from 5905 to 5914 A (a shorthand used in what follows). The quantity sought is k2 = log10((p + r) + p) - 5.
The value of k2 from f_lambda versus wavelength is -5.24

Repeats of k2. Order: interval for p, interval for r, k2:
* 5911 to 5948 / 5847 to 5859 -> -5.31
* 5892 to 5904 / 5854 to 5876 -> -4.87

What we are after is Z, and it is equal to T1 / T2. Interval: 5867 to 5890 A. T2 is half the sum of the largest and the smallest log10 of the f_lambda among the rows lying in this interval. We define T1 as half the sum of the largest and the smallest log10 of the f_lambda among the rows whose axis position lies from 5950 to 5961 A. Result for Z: 1.06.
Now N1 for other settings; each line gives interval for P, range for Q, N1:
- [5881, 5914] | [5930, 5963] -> 0.9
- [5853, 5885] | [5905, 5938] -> -0.8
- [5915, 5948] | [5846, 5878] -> -0.8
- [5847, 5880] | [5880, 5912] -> -1.4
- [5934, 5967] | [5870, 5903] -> -1.3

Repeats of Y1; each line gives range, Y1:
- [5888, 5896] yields 5888.42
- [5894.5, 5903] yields 5900.63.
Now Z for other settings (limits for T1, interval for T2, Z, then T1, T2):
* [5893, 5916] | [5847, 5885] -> 0.94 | 0.77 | 0.817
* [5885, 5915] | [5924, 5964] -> 0.85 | 0.71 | 0.831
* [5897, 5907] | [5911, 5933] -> 0.94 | 0.79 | 0.841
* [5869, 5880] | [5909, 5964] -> 1.01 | 0.84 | 0.831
